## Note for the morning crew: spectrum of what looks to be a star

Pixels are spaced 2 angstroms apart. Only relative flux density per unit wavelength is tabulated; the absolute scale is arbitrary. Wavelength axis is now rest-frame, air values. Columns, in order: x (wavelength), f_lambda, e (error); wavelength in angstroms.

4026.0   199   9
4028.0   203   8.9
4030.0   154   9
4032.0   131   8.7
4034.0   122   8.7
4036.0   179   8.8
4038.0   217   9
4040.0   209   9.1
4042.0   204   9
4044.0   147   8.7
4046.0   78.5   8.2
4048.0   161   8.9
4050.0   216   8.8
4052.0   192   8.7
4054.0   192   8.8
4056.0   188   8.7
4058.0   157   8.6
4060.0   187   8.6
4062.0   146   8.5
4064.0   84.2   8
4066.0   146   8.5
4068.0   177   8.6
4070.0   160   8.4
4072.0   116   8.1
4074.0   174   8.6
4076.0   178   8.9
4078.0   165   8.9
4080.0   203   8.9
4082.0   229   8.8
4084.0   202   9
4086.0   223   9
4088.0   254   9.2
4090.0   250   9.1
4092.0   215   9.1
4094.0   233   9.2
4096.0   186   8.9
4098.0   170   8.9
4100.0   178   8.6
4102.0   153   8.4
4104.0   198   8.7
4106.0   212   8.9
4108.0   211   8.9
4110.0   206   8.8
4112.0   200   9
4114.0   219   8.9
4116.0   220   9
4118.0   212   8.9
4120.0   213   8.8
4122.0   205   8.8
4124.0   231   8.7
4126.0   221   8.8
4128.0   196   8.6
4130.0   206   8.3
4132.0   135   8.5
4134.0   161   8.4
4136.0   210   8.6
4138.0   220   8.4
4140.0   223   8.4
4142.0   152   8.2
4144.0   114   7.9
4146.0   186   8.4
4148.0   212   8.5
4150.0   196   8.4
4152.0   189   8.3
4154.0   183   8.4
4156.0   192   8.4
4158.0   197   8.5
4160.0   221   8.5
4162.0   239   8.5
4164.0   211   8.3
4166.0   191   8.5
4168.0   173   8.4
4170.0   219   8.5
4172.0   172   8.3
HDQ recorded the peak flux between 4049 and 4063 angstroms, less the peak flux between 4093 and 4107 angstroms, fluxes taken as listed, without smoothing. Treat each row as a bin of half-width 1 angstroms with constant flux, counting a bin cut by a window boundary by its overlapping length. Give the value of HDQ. -17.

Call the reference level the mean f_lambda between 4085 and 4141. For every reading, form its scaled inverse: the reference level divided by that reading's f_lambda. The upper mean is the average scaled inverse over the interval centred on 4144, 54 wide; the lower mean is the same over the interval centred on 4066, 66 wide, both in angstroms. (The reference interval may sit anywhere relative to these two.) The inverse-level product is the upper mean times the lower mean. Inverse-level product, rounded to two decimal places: 1.32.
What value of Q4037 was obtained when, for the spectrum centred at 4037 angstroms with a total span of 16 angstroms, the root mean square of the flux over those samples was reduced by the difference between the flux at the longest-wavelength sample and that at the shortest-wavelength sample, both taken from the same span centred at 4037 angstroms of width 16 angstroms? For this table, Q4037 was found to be 181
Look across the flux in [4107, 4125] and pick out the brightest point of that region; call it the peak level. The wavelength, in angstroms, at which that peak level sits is 4124.0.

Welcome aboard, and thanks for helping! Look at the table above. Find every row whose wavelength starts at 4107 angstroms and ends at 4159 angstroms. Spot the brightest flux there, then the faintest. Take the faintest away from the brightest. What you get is 117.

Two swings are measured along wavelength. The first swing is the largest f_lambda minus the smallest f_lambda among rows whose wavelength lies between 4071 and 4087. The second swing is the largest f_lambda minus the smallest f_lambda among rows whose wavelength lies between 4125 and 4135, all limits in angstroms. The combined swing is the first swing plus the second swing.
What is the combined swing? 199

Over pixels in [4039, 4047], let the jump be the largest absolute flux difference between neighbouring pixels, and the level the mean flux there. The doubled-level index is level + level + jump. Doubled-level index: 388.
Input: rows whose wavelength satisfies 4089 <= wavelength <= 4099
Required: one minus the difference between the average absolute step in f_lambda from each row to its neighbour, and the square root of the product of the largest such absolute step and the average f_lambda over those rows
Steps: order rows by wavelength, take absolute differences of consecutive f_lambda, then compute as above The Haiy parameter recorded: 72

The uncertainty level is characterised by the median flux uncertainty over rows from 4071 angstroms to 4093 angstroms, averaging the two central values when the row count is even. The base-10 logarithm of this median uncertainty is 0.949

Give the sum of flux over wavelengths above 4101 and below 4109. 774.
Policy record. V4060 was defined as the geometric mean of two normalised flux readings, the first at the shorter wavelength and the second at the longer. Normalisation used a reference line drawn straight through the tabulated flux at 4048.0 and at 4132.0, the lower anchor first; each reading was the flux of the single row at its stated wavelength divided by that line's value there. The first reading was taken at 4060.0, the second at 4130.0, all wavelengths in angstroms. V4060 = 1.34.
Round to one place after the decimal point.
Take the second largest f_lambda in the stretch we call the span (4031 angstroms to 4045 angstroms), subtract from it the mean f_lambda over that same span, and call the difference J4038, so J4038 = 36.3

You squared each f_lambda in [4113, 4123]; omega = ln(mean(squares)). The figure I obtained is 10.7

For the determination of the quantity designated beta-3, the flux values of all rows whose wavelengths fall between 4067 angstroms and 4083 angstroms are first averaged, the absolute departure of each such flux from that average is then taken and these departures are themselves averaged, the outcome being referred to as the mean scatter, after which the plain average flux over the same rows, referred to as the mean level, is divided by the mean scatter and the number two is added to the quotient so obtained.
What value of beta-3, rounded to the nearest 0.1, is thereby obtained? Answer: 10.2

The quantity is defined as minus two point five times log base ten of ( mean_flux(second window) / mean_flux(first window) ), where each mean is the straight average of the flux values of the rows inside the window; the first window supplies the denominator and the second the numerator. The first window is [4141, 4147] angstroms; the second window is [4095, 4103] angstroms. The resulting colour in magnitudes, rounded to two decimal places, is -0.14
